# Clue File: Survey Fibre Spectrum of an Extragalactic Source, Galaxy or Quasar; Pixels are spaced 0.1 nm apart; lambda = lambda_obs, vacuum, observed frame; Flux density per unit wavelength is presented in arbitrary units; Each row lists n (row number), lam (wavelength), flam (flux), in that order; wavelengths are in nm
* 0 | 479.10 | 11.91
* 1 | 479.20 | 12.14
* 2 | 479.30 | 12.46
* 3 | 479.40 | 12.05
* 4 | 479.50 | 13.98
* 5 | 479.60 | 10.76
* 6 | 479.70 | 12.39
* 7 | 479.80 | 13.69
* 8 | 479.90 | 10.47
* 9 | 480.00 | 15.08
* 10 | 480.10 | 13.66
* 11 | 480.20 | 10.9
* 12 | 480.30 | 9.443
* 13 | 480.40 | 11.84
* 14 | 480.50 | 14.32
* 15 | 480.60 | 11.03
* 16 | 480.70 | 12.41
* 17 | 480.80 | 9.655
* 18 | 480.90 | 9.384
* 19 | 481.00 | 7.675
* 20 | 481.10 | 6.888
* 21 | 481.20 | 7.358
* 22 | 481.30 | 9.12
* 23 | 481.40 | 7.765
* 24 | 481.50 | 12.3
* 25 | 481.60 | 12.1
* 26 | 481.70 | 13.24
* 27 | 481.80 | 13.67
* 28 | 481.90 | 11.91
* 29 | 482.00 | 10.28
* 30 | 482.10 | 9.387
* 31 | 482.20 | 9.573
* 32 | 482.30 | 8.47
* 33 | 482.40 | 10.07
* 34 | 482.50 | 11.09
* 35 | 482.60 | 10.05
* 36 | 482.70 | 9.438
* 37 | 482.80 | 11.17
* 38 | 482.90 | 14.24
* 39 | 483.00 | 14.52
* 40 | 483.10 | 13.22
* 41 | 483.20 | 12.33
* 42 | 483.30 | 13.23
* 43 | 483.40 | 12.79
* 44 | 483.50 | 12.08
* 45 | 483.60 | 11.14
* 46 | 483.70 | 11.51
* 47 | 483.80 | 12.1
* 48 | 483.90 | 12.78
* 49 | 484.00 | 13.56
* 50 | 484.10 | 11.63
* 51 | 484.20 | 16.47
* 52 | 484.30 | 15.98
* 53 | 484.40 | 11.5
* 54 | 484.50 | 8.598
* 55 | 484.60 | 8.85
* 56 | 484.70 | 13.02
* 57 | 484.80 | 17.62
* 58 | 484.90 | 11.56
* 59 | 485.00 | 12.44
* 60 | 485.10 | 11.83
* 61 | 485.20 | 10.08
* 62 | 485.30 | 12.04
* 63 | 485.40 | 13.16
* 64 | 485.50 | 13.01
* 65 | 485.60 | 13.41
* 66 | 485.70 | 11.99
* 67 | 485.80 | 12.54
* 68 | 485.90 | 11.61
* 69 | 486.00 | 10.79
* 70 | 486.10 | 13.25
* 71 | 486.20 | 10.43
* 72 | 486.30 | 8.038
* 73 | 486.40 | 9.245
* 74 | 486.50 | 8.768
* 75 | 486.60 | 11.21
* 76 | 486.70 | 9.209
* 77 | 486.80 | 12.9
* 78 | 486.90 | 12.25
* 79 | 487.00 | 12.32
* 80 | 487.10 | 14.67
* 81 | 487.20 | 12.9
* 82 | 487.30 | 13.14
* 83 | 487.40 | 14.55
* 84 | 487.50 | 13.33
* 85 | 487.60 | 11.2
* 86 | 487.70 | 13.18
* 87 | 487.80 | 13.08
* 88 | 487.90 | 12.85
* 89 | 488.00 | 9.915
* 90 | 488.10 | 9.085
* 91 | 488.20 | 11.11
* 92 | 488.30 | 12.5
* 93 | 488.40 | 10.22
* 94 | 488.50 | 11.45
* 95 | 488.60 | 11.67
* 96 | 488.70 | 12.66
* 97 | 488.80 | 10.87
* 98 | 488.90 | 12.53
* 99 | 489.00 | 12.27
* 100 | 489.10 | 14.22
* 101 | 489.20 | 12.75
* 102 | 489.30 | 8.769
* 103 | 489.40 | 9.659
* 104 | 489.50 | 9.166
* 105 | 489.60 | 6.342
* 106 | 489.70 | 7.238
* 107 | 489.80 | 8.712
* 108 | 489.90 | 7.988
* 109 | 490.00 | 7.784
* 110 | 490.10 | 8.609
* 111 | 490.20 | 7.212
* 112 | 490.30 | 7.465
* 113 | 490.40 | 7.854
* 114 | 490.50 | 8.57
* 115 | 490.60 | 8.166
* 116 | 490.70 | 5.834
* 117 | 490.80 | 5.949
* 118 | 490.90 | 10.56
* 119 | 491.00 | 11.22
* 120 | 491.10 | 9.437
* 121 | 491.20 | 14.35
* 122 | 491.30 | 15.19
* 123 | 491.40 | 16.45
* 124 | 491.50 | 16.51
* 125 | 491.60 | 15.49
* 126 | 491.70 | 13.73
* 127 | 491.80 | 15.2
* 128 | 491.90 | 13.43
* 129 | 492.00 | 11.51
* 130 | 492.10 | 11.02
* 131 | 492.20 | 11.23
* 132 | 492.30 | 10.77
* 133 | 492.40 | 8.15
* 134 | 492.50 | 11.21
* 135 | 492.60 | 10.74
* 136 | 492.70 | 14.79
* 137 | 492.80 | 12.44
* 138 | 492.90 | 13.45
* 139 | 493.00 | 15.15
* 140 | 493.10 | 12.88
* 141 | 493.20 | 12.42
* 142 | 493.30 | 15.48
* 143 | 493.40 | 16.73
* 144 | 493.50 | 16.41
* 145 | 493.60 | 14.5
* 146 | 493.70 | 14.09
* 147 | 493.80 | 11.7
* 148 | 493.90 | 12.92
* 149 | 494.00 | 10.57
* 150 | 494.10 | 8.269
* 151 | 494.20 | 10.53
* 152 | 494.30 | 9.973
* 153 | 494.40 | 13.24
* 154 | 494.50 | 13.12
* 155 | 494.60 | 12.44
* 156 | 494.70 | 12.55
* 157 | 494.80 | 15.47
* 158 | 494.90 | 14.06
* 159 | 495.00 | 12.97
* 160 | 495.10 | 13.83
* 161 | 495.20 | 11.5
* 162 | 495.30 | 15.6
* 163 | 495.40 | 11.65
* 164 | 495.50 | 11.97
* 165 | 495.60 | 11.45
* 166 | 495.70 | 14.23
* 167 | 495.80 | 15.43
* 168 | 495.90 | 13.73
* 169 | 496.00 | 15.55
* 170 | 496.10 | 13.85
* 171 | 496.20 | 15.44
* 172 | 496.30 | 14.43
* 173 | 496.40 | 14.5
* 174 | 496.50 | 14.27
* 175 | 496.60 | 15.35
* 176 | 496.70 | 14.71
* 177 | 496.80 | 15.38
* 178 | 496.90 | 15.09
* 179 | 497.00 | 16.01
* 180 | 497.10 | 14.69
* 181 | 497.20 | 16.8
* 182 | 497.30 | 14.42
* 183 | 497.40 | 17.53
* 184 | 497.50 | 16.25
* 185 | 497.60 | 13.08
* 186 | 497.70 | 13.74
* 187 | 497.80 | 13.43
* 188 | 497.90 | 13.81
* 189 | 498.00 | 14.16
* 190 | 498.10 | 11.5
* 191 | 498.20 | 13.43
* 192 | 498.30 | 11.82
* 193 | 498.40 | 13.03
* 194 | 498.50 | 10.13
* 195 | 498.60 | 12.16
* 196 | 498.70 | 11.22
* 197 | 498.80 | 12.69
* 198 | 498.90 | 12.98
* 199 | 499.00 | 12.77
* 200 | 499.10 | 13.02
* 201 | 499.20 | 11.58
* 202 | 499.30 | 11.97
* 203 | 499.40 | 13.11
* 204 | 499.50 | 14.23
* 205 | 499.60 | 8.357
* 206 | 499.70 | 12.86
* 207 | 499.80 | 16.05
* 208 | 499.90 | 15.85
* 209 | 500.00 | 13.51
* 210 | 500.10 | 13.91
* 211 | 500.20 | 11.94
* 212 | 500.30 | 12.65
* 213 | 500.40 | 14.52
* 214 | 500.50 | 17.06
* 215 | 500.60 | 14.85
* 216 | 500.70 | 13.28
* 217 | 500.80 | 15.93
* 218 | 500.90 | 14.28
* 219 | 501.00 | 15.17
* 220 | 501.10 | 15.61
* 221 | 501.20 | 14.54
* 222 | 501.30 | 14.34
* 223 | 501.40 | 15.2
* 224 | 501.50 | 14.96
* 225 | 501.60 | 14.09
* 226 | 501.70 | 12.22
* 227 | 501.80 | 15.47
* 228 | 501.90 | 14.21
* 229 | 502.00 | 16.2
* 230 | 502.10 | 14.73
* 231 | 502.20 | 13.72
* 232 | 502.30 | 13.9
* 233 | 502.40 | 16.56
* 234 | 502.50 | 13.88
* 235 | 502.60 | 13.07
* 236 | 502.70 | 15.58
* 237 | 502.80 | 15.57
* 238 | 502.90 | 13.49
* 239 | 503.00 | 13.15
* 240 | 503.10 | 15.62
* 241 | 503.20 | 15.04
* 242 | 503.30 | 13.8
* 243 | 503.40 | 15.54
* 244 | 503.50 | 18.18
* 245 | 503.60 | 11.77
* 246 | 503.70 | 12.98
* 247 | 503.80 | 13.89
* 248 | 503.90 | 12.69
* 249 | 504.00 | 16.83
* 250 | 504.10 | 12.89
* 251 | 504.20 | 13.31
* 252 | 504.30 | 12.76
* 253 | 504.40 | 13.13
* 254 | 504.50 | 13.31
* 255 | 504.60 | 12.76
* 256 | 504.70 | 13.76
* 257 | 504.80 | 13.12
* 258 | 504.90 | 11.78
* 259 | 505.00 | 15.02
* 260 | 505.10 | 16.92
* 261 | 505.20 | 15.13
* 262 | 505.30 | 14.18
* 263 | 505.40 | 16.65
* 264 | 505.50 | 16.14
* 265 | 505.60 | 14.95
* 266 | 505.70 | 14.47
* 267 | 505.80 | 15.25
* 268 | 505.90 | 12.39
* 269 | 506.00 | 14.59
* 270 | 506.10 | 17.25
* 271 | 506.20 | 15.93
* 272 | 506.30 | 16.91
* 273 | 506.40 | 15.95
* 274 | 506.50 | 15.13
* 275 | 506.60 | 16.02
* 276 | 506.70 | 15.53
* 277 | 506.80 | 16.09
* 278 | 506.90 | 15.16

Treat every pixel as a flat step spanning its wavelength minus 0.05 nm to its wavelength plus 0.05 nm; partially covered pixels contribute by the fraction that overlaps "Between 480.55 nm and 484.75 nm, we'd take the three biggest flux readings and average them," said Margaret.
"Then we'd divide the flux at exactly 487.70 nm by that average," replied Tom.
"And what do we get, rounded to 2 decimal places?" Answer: 0.84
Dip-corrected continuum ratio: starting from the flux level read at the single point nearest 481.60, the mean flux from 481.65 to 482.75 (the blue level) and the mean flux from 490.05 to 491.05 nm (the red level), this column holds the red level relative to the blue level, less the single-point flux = -11.3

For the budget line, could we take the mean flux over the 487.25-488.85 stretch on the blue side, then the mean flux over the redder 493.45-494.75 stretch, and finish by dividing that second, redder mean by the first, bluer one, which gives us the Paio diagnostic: 1.03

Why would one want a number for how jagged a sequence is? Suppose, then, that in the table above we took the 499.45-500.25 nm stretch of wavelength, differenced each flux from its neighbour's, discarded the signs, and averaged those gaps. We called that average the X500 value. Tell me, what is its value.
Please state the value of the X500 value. 2.6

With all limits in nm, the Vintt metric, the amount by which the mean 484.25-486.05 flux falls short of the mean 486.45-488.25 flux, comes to 0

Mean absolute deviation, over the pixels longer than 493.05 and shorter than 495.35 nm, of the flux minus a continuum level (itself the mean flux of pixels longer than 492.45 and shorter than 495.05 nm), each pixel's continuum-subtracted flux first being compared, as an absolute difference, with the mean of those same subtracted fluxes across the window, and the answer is 1.60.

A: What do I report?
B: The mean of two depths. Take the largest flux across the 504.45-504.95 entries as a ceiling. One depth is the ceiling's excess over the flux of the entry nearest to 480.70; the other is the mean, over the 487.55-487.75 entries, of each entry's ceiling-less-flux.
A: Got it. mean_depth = 1.5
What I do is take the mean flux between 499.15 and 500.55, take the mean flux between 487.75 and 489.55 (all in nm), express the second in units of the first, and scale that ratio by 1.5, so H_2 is 1.27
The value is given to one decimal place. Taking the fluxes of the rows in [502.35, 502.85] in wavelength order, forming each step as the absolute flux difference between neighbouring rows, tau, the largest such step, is 2.7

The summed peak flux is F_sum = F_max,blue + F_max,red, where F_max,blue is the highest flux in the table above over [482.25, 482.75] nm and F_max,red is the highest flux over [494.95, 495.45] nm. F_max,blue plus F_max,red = 26.7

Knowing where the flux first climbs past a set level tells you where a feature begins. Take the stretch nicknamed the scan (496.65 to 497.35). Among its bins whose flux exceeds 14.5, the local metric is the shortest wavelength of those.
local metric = 496.70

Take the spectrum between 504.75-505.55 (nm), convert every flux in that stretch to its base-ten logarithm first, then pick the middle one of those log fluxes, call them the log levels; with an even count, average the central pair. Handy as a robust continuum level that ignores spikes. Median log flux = 1.18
